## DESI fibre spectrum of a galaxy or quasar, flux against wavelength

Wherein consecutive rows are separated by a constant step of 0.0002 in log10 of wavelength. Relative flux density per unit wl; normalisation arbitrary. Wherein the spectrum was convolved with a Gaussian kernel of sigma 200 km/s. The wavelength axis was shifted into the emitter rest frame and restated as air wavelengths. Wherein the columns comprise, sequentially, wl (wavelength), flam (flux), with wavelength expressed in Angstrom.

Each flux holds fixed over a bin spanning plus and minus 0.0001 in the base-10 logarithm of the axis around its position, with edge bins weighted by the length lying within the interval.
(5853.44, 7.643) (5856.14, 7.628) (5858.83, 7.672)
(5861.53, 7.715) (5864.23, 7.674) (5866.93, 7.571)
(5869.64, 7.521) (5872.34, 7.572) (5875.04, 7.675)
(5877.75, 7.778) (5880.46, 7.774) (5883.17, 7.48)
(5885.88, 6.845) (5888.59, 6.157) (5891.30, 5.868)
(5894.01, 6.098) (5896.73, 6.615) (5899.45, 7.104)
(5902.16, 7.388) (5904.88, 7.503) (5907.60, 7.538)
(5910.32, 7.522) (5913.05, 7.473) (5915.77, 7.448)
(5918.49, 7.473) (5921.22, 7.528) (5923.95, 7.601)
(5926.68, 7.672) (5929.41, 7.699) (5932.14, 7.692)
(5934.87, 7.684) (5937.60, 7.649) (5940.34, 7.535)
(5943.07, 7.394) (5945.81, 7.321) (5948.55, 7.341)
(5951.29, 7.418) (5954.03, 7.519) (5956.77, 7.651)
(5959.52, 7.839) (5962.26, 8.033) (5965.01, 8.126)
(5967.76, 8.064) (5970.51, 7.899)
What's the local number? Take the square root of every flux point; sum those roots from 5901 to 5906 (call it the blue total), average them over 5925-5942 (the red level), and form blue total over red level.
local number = 2.0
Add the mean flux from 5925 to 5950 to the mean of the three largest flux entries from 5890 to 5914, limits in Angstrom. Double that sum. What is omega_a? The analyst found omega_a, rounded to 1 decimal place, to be 30.2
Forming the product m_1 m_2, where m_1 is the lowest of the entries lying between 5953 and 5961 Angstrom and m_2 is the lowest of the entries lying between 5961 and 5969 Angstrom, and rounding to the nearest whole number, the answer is 60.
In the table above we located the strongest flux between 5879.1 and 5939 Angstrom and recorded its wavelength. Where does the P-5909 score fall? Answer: 5880.46 Angstrom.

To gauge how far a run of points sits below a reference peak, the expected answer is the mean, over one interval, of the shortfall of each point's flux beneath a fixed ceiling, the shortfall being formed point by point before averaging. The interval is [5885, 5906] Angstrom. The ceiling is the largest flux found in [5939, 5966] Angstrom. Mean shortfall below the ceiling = 1.4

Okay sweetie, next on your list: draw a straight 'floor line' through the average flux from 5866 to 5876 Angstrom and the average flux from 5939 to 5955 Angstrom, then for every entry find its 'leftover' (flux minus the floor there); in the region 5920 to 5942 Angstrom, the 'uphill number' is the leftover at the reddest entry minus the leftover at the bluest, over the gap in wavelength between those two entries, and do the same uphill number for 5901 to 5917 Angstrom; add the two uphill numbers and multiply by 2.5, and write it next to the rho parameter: 0.023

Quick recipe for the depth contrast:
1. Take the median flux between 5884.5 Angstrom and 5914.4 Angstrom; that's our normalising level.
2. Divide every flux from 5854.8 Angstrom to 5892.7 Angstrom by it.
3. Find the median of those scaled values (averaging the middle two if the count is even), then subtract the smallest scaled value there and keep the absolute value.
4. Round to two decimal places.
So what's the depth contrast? 0.24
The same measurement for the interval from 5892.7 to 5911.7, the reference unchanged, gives 0.18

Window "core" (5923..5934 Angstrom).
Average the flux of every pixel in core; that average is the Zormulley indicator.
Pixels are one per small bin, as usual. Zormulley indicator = 7.67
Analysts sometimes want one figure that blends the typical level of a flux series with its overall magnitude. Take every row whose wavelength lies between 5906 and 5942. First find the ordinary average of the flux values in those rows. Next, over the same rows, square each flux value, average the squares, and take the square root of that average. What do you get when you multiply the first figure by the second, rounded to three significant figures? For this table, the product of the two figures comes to 57.4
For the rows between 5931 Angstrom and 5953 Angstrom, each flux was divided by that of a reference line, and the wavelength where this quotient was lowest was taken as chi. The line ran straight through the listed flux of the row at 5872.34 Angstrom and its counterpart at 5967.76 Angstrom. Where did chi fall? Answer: 5945.81 Angstrom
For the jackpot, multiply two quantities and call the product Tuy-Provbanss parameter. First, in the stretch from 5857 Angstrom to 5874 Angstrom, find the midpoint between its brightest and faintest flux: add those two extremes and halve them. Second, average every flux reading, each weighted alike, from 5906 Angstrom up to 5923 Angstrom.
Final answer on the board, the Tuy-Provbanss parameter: 57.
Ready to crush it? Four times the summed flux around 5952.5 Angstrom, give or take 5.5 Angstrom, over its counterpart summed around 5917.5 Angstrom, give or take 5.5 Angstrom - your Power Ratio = 4.00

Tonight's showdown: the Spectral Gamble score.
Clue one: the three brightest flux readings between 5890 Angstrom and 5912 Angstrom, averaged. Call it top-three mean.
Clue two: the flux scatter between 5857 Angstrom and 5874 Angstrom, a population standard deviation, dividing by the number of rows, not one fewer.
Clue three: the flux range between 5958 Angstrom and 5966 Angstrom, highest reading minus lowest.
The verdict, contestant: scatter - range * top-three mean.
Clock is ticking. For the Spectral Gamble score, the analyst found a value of -2.1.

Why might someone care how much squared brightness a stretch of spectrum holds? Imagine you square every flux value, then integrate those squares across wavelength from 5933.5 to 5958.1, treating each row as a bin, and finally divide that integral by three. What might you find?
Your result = 462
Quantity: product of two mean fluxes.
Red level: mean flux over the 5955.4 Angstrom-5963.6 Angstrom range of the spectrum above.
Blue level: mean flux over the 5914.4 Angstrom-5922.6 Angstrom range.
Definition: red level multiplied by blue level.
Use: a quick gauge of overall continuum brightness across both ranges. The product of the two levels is 59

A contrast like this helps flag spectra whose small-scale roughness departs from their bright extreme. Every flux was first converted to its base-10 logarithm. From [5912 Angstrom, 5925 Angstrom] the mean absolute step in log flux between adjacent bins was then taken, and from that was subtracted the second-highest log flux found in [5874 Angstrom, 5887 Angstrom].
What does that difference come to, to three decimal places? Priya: -0.888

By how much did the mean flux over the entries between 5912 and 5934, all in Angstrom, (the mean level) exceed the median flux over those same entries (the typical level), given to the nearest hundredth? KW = 0.01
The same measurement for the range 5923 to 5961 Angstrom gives -0.05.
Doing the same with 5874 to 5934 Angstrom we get -0.22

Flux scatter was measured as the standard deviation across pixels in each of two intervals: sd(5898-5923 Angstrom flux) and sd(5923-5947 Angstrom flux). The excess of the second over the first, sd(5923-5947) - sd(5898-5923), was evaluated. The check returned 0.00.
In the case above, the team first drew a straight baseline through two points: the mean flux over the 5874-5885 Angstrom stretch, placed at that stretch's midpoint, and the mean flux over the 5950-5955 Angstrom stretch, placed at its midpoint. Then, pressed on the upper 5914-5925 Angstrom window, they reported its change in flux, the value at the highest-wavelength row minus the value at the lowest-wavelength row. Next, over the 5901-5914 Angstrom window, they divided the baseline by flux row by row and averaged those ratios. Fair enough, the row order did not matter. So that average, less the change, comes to 0.86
